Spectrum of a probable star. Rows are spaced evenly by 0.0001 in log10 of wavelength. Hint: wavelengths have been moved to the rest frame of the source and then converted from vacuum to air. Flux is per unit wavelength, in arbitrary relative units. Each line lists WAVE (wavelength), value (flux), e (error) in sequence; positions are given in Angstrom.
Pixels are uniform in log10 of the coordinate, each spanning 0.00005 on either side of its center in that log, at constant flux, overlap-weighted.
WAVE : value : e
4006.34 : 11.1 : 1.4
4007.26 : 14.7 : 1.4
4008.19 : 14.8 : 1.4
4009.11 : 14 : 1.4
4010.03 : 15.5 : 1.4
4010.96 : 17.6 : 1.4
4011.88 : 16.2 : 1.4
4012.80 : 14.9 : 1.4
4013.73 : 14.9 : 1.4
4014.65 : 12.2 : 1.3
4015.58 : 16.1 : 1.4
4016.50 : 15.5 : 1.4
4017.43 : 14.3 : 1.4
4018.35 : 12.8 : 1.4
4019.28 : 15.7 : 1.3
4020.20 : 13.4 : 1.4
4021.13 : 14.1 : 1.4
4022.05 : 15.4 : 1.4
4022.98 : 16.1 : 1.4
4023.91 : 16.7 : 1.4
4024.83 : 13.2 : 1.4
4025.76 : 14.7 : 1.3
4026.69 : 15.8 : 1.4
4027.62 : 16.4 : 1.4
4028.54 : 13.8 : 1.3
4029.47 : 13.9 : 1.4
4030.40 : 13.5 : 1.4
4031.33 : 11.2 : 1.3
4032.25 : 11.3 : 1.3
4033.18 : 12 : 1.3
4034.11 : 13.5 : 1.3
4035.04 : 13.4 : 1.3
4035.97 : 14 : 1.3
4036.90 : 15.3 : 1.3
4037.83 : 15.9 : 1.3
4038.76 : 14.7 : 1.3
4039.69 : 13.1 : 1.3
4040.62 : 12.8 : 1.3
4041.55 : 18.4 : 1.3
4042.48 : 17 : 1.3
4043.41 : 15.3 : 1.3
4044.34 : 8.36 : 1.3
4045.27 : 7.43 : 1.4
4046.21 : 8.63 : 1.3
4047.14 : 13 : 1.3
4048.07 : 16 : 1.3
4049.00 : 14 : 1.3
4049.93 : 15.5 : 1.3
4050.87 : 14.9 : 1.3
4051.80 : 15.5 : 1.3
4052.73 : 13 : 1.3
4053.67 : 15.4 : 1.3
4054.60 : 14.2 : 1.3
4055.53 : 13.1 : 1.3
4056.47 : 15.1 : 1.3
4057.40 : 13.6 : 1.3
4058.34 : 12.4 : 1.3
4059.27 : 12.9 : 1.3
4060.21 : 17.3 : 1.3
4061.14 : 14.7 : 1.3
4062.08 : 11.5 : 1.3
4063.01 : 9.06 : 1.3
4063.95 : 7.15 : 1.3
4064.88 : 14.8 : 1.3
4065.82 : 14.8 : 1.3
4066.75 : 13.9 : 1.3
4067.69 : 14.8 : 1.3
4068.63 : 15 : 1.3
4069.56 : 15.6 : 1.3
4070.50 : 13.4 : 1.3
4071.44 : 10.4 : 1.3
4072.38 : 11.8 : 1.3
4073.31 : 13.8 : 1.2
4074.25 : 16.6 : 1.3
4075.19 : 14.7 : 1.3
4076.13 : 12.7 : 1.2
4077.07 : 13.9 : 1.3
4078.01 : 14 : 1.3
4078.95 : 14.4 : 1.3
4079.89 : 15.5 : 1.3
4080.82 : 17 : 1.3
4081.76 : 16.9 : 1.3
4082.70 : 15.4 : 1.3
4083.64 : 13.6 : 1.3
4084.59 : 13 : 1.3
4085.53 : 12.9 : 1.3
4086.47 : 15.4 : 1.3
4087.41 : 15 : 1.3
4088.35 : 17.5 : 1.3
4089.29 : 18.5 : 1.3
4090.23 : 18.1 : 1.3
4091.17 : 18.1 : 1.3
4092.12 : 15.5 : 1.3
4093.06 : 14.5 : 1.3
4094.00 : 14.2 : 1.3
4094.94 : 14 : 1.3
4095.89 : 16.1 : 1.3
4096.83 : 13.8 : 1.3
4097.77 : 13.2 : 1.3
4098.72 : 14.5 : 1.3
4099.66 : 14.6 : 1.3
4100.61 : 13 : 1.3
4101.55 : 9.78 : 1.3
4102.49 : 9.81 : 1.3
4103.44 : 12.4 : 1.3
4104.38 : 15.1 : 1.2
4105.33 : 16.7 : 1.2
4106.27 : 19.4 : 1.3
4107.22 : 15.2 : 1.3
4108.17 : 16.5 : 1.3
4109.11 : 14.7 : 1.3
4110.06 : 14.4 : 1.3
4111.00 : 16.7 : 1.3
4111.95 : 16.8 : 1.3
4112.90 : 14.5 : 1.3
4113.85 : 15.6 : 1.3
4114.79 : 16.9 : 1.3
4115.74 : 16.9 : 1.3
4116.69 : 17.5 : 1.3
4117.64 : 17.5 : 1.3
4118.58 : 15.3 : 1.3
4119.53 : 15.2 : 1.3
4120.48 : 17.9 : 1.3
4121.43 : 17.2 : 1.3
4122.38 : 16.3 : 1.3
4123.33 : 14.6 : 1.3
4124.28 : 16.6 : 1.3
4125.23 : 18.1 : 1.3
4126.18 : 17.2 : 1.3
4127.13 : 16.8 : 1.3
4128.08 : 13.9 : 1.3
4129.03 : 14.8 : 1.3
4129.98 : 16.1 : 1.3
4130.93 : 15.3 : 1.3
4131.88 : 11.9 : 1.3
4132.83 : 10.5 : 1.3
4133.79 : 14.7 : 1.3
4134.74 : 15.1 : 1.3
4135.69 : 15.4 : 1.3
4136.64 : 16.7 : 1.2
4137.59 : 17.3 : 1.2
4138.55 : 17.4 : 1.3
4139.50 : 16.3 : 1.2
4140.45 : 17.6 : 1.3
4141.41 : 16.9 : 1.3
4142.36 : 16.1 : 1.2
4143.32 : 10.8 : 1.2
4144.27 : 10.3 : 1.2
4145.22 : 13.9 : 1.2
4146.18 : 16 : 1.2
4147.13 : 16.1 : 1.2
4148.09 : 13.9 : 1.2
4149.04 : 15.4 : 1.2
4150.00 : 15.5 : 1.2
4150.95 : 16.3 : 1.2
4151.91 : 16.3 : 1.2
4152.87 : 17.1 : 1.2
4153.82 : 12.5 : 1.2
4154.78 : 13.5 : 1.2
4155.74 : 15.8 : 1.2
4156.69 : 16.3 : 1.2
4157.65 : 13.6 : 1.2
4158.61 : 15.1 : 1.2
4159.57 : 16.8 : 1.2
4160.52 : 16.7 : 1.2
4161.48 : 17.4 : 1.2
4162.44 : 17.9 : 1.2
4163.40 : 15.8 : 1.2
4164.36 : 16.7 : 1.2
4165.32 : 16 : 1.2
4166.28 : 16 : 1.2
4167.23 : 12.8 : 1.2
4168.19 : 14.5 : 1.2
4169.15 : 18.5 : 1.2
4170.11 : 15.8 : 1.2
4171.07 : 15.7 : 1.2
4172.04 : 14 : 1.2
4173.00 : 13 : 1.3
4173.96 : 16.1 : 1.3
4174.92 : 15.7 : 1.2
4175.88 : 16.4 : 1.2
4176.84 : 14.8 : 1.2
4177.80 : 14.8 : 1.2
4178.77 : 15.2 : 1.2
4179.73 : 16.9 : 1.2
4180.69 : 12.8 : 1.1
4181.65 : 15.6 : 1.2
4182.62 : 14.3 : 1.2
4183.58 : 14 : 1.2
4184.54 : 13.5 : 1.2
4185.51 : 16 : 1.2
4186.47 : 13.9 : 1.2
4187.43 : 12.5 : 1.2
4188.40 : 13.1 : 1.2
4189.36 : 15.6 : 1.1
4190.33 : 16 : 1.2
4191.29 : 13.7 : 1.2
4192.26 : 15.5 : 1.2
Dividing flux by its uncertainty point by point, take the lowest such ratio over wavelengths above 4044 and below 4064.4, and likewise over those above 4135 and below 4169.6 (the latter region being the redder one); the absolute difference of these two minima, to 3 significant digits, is 3.28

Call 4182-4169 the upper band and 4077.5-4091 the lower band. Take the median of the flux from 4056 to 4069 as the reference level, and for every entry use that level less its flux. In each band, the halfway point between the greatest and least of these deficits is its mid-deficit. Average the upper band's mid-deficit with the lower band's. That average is -1.4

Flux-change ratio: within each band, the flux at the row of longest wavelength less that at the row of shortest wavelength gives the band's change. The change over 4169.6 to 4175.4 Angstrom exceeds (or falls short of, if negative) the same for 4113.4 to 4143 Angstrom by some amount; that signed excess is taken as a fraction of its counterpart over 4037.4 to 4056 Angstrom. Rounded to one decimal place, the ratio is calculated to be 0.2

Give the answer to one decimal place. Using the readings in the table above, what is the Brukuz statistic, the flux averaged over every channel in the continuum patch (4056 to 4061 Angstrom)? 14.3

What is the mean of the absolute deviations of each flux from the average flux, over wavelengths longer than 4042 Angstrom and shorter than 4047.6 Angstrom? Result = 3.5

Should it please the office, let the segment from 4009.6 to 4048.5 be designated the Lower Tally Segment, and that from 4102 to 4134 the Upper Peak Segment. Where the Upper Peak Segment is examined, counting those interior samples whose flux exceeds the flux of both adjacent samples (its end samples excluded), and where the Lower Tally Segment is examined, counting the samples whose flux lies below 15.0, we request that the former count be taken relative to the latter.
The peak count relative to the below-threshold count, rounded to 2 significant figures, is 0.24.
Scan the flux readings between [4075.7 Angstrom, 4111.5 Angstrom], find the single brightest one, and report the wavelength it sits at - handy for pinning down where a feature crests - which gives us 4106.27 Angstrom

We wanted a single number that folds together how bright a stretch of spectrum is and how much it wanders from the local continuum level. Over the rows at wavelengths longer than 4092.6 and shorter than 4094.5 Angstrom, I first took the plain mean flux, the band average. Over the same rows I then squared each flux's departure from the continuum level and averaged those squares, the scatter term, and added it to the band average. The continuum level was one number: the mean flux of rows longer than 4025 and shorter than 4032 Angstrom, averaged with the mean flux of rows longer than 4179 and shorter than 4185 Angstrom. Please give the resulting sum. 14.4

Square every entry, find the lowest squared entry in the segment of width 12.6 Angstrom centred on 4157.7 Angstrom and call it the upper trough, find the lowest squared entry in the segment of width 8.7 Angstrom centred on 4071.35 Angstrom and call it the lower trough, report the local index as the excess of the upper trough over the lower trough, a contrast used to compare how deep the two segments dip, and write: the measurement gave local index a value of 48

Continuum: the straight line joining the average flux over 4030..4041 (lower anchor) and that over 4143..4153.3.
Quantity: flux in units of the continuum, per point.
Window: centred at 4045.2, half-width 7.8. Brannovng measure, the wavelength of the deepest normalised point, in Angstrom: 4045.27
